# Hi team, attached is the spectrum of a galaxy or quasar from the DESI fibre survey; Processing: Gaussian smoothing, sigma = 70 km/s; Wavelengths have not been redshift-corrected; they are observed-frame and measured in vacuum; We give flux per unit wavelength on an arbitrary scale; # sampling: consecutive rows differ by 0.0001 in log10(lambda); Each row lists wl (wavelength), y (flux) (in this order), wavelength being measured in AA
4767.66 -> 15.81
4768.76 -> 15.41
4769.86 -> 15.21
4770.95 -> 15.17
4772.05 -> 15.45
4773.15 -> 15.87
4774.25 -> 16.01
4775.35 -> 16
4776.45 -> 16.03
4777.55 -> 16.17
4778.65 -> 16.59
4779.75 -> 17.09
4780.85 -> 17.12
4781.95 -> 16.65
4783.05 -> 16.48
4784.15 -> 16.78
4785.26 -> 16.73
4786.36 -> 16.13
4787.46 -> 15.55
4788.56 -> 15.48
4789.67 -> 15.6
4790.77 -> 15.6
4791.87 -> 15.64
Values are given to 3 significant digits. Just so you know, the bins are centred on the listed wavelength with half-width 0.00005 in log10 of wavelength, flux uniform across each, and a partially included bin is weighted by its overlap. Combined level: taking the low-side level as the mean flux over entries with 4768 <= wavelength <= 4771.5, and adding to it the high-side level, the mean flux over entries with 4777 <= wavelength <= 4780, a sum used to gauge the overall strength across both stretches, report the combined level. 31.9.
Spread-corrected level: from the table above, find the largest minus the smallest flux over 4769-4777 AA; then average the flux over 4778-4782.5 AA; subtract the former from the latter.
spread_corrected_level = 16.0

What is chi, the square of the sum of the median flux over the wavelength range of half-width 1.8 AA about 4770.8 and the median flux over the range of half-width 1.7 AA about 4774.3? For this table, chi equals 974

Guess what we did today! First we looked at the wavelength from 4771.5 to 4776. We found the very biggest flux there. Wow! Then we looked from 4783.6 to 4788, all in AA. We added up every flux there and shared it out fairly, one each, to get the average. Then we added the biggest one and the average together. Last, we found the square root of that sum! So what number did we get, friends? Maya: 5.68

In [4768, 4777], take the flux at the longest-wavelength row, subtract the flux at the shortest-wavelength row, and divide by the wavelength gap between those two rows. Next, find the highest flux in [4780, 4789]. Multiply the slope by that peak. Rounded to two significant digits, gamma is 1.4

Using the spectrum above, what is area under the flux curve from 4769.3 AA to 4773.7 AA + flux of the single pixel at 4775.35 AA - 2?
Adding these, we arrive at 82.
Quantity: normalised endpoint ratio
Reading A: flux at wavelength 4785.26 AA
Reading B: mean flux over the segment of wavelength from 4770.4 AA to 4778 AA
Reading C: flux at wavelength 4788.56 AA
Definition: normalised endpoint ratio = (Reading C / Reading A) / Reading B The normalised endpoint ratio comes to 0.0585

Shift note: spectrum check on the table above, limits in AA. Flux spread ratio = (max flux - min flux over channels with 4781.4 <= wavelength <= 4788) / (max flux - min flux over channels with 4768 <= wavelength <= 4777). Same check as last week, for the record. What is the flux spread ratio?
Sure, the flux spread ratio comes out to 1.4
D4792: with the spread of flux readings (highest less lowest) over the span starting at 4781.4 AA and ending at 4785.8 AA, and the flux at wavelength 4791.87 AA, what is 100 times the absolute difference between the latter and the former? 1534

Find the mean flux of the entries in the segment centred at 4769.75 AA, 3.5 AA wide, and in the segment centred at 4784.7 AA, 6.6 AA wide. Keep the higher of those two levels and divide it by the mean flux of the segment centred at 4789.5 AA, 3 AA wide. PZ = 1.05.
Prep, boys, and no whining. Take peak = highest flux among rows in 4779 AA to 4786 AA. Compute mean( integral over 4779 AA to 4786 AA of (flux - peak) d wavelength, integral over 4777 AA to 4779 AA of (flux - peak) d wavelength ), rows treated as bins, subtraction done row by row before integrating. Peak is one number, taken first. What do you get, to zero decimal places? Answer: -2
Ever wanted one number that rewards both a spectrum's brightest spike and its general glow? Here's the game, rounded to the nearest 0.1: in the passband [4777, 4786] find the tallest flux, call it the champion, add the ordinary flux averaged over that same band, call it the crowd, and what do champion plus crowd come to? 33.8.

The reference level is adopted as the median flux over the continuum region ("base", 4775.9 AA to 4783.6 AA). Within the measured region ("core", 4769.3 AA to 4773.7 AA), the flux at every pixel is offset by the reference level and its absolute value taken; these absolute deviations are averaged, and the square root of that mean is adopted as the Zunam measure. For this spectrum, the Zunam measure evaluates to 1.1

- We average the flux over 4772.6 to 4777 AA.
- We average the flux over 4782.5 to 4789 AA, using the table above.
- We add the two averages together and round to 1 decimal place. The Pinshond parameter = 32.2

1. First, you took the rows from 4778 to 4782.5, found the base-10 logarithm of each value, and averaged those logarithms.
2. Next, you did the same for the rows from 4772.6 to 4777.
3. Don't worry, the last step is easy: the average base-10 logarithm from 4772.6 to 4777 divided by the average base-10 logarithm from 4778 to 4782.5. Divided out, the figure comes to 0.98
